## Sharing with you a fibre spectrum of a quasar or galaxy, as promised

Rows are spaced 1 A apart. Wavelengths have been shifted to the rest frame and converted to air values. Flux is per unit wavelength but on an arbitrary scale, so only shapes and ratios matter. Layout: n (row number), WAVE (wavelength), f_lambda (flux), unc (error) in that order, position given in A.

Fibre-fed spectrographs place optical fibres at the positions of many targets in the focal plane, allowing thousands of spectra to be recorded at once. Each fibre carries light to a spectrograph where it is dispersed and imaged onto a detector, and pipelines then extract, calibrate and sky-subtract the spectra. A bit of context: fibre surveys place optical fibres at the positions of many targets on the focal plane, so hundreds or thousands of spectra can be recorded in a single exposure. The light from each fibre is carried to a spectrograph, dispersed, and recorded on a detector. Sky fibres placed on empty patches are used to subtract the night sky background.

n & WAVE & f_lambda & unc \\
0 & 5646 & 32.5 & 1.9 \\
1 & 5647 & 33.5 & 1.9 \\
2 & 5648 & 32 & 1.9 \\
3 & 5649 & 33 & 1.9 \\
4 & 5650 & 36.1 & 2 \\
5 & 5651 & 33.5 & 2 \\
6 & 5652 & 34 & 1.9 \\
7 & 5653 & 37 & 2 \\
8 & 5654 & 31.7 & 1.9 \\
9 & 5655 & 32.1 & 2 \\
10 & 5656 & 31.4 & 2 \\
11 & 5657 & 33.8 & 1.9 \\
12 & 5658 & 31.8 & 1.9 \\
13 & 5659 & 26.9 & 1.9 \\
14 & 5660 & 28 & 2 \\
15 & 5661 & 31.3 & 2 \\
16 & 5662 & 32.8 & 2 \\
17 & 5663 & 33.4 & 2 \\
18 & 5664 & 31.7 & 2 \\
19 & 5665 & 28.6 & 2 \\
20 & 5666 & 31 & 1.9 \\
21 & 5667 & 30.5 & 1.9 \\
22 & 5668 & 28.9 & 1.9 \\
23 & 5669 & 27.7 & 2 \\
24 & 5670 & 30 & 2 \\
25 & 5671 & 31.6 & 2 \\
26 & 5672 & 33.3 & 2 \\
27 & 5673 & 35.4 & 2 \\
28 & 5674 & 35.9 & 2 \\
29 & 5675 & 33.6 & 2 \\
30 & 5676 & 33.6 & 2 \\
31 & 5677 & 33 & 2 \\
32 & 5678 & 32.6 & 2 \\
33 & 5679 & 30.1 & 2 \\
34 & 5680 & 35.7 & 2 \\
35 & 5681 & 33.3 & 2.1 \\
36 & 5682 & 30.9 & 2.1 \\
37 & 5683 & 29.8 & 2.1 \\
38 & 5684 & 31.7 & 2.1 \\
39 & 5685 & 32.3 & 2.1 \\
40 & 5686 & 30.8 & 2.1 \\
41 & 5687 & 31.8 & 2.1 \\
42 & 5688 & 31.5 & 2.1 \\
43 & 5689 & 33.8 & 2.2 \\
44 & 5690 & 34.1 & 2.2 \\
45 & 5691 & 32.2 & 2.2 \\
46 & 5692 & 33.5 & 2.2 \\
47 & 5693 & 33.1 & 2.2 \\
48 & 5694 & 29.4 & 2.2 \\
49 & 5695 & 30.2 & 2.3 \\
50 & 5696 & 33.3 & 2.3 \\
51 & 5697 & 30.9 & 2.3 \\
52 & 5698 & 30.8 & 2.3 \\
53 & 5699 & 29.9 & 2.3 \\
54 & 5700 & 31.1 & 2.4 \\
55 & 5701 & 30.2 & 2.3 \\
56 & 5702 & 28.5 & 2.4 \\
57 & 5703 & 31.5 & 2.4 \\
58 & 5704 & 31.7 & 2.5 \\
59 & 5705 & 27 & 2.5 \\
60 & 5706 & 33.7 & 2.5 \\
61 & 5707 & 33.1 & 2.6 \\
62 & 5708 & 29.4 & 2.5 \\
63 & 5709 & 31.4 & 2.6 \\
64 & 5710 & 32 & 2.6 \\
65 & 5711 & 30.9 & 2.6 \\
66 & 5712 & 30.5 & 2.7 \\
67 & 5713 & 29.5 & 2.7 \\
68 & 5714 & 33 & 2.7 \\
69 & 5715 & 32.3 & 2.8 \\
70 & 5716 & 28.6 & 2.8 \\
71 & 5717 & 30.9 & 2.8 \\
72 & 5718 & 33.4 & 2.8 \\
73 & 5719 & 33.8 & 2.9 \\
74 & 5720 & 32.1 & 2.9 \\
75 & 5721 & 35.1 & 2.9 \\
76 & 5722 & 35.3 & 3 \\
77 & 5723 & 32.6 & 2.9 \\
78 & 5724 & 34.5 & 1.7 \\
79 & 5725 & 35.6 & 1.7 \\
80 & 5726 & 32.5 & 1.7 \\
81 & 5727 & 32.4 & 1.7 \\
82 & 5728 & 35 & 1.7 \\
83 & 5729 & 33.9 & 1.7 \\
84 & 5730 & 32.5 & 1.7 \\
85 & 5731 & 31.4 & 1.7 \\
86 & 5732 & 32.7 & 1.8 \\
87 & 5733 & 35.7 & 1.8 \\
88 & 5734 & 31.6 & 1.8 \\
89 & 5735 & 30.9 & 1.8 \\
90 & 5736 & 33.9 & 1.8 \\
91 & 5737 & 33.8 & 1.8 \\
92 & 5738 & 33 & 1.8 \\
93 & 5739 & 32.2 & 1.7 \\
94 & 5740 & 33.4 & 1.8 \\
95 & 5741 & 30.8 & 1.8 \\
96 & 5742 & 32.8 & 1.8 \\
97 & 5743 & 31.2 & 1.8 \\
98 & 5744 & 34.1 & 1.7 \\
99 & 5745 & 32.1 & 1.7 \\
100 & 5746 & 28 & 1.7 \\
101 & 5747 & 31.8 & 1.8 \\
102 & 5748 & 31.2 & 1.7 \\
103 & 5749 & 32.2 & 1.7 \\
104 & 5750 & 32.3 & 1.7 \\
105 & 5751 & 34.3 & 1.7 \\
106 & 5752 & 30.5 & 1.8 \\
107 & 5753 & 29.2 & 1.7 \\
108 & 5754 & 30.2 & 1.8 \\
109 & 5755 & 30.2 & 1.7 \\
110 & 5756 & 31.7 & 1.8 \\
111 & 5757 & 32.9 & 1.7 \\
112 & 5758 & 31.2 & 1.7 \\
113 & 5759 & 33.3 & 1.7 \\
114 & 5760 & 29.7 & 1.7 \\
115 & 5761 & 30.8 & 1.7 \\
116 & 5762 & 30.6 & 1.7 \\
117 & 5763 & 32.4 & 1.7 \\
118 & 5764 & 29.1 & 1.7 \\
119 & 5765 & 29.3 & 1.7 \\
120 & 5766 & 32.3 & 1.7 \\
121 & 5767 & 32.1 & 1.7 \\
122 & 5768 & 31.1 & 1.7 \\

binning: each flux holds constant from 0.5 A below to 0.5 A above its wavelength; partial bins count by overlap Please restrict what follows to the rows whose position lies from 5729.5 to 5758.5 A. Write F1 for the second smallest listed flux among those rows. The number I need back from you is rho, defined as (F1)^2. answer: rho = 853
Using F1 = 29.2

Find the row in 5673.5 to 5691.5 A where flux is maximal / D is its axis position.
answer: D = 5674 A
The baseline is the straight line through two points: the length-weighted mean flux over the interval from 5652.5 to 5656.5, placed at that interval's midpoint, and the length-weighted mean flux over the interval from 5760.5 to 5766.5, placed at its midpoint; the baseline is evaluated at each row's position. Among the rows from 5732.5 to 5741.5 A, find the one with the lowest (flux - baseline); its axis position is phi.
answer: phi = 5735 A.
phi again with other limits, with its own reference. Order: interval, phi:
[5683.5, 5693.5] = 5686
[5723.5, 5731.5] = 5731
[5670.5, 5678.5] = 5671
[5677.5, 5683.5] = 5683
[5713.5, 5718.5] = 5716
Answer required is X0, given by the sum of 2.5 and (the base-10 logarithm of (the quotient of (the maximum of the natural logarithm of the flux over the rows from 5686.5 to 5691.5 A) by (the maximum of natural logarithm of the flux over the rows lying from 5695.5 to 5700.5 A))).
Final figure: 2.50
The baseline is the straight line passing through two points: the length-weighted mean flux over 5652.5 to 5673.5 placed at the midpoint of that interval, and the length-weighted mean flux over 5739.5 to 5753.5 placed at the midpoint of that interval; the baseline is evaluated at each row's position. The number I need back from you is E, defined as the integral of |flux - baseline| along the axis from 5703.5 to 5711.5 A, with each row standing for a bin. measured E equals 12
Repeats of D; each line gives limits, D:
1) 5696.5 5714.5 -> 5706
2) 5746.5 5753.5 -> 5751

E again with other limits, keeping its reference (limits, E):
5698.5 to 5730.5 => 55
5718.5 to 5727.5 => 19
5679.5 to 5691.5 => 16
